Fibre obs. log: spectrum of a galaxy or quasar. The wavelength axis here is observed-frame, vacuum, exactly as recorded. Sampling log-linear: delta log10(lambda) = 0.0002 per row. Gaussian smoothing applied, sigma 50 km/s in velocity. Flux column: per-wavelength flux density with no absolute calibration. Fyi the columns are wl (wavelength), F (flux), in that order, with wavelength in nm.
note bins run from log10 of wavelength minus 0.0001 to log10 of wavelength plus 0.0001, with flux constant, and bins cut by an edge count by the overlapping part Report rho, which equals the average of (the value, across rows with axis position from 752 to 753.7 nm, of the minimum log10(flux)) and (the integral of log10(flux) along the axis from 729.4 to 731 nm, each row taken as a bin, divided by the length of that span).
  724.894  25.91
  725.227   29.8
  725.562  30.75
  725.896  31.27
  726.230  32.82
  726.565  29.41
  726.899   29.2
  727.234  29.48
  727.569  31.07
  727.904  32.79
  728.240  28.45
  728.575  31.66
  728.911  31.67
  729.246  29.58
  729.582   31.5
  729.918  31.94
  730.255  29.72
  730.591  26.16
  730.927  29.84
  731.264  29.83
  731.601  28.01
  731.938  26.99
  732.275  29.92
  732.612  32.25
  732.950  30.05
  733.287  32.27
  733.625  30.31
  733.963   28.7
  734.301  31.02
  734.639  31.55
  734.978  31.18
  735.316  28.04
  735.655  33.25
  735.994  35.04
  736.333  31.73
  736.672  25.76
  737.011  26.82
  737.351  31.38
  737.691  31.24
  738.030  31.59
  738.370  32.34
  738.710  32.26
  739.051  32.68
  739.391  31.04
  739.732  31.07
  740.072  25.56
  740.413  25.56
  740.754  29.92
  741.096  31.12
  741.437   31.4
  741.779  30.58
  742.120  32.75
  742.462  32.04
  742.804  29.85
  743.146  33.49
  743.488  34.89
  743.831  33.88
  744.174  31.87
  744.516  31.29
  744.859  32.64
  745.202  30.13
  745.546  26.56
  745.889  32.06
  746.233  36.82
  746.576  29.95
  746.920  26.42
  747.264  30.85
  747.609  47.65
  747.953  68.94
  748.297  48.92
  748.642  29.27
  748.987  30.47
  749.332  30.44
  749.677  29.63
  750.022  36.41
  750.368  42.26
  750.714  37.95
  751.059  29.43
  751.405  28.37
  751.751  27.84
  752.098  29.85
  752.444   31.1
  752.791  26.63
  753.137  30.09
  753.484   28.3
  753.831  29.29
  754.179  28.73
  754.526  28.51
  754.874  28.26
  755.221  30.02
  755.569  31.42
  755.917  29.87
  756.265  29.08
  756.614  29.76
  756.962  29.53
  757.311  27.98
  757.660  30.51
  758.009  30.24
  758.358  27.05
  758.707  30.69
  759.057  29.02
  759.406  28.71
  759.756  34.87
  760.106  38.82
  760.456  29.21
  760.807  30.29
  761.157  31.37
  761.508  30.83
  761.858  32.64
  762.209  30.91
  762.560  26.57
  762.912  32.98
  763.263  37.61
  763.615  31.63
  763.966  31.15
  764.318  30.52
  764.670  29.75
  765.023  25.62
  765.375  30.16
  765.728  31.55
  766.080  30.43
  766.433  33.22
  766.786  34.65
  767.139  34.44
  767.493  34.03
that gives 1.45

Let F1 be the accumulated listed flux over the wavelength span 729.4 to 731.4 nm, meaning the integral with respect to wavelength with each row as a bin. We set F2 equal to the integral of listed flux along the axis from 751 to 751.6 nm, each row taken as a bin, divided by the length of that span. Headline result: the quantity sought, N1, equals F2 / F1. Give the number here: 0.48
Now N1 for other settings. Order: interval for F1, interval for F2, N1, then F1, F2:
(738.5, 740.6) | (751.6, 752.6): 0.47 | 62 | 29.6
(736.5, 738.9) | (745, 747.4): 0.42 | 73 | 30.4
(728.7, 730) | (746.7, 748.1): 1.05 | 40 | 42.5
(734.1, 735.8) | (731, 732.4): 0.55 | 53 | 28.7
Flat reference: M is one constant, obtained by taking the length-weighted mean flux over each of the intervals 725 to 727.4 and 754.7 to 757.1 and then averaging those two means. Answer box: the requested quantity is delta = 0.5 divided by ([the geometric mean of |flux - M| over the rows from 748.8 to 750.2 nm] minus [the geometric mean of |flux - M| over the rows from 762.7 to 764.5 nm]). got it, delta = -0.5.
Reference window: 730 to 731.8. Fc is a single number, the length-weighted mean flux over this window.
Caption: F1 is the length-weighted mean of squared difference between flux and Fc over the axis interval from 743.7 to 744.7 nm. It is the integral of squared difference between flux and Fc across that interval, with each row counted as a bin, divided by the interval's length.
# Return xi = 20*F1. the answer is 262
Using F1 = 13.1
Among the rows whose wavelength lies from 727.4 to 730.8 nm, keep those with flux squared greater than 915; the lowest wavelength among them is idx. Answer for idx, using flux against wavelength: 727.569 nm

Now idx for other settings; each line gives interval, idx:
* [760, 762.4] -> 760.106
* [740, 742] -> 741.096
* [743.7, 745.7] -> 743.831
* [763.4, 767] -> 763.615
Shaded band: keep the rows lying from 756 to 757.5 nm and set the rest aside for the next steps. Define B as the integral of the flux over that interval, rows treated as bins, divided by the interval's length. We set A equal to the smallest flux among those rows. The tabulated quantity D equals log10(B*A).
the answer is 2.91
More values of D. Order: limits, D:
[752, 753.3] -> 2.89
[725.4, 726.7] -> 2.96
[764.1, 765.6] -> 2.87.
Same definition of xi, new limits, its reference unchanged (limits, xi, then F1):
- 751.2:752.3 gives 17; 0.9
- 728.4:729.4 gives 111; 5.6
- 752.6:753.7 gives 44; 2.2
